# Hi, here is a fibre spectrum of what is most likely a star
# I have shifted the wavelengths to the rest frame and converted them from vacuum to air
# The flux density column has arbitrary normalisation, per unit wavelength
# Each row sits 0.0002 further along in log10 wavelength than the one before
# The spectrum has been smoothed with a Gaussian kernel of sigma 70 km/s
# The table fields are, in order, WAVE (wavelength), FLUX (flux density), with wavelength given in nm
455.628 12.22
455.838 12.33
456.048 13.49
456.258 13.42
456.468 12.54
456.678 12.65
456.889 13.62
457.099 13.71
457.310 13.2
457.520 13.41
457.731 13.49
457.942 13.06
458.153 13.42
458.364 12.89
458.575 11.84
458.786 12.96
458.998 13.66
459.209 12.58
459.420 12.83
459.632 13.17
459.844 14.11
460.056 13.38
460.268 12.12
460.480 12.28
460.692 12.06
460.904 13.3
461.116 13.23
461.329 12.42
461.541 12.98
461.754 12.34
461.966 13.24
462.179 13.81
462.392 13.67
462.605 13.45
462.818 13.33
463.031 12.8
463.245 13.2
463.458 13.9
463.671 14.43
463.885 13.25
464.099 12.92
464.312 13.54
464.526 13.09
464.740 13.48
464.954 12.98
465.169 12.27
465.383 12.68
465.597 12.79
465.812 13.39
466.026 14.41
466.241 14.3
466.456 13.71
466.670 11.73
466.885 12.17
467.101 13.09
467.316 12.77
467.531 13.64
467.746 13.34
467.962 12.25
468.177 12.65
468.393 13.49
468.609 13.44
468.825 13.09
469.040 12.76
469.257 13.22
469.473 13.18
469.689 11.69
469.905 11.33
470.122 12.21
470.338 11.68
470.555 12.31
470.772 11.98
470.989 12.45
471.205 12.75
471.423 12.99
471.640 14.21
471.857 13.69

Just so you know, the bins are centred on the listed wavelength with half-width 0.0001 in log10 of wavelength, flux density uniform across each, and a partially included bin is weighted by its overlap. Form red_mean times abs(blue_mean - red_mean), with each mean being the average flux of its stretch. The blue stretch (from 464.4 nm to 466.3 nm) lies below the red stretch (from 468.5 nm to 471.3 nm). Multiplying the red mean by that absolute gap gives 10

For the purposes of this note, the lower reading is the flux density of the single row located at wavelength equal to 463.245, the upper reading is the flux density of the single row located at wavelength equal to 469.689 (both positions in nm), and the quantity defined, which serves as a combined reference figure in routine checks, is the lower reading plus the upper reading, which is 24.9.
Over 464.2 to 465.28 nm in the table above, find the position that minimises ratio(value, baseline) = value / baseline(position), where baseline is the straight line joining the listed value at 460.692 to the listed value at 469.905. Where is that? 465.169 nm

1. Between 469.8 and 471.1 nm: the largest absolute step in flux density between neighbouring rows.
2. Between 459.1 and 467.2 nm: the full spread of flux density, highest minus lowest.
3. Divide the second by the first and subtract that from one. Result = -2.1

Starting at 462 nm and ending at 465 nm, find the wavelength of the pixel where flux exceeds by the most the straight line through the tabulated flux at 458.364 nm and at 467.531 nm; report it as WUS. 463.671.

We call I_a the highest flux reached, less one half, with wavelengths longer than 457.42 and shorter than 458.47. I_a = 13.0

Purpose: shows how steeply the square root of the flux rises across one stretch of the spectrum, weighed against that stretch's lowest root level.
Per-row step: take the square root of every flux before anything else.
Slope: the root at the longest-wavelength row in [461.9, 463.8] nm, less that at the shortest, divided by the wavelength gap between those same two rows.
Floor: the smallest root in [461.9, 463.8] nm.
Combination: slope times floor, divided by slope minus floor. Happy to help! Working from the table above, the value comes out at -0.10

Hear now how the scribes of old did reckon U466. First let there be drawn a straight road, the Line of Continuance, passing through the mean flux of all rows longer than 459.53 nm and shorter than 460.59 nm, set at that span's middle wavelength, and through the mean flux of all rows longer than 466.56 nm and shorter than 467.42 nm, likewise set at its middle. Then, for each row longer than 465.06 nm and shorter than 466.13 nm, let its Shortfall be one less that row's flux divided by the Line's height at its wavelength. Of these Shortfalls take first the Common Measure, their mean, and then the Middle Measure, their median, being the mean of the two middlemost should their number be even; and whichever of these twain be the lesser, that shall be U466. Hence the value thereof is -0.04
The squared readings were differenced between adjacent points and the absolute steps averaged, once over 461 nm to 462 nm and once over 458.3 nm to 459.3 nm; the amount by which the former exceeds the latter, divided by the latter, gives -0.26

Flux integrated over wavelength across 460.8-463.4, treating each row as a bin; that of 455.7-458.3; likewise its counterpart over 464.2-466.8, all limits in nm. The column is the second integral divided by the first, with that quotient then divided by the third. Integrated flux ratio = 0.0292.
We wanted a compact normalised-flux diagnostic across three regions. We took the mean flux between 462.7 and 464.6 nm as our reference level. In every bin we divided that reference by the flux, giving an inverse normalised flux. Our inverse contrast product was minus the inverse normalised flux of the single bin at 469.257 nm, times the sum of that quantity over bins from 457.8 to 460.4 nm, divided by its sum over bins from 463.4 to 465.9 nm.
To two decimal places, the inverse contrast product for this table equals -1.03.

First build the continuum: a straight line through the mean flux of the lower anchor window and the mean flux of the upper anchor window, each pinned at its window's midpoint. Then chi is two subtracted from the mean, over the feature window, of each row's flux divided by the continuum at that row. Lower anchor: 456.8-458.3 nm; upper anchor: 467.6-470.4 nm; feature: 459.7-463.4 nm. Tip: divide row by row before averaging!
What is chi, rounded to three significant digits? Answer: -1.01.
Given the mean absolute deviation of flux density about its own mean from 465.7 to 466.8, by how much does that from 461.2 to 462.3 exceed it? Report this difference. -0.30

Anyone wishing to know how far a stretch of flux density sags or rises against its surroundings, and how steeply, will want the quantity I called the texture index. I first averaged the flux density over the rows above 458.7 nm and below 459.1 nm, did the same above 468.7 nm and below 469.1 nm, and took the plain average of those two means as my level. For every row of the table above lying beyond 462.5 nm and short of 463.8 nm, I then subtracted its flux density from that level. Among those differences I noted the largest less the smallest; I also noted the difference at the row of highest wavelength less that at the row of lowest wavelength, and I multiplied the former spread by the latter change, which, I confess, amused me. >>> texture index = -1.6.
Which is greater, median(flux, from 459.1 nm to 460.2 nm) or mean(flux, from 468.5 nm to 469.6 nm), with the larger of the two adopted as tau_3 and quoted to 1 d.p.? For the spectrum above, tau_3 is 13.2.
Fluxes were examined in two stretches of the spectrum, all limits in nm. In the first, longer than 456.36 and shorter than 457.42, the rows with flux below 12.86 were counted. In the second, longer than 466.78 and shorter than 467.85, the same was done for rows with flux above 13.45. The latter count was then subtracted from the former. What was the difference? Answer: 1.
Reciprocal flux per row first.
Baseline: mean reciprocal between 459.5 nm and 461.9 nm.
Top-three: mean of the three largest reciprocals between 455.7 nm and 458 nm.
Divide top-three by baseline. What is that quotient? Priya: 1.03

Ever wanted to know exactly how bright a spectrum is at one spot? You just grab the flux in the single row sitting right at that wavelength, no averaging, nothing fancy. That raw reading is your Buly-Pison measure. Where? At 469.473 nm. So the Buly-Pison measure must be 13.18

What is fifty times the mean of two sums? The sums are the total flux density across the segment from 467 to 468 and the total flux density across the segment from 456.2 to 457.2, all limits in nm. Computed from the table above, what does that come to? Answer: 3276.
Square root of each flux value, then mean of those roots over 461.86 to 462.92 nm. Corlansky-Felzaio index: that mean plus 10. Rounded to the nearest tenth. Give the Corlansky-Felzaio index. 13.7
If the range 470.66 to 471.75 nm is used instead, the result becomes 13.6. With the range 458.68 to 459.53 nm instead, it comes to 13.6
